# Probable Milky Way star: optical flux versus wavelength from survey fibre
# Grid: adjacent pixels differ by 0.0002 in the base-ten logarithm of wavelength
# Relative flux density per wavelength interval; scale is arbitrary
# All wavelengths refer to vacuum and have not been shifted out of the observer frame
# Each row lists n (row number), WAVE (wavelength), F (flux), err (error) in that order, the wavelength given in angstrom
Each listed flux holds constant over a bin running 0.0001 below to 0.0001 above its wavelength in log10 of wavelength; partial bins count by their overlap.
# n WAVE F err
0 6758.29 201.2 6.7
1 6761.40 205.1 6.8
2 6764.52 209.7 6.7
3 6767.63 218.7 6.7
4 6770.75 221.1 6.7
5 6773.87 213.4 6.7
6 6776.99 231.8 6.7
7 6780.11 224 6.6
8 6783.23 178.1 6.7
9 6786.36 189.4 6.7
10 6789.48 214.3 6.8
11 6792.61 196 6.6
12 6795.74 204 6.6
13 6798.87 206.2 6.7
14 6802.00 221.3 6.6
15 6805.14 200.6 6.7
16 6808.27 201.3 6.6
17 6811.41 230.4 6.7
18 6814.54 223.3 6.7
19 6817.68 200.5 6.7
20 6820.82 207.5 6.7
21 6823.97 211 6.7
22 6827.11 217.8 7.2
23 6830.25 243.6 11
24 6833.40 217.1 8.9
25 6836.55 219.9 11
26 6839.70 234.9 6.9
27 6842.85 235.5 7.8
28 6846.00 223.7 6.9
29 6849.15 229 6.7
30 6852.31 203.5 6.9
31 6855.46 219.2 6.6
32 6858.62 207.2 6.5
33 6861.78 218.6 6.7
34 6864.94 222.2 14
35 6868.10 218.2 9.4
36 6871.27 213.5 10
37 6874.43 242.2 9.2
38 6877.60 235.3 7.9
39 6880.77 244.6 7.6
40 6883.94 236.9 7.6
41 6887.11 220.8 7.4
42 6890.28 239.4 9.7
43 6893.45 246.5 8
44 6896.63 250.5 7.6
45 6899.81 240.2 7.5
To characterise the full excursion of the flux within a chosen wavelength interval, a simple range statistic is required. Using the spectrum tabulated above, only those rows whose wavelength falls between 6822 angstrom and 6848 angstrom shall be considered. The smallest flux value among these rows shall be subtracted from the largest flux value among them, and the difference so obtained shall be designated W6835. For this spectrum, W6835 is 33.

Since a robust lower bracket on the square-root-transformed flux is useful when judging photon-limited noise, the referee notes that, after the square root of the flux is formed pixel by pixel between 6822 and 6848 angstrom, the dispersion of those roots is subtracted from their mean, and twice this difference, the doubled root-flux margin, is 29.3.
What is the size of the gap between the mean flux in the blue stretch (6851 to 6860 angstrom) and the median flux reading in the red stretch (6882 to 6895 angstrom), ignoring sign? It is 28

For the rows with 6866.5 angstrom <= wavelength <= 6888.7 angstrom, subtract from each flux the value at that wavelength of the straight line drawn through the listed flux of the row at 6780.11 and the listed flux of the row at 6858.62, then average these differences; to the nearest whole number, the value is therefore 27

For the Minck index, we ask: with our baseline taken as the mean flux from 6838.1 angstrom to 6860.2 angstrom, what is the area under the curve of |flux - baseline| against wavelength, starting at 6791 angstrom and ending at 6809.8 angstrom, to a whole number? 319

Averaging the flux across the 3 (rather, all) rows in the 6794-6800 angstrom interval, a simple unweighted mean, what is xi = 205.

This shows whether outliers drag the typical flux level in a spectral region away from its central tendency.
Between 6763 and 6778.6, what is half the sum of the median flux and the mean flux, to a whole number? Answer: 219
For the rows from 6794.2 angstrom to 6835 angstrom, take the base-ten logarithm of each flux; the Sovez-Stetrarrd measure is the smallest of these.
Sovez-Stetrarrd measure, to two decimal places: 2.30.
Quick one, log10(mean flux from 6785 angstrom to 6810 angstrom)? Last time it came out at 2.31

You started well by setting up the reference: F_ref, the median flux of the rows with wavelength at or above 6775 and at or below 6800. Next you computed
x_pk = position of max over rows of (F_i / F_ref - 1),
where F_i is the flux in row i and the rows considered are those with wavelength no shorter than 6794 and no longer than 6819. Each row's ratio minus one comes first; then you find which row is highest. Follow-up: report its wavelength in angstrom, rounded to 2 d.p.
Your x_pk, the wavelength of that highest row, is 6811.41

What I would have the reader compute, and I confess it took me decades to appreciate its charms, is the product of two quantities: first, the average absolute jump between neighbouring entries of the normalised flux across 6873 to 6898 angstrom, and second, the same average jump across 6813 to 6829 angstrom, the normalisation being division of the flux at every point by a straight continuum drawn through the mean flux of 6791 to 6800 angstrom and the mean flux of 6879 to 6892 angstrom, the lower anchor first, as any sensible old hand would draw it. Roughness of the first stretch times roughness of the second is 0.0019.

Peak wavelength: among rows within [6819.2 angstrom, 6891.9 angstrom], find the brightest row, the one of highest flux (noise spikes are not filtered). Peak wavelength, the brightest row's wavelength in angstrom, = 6880.77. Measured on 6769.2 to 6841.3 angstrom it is 6830.25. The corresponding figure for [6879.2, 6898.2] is 6896.63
